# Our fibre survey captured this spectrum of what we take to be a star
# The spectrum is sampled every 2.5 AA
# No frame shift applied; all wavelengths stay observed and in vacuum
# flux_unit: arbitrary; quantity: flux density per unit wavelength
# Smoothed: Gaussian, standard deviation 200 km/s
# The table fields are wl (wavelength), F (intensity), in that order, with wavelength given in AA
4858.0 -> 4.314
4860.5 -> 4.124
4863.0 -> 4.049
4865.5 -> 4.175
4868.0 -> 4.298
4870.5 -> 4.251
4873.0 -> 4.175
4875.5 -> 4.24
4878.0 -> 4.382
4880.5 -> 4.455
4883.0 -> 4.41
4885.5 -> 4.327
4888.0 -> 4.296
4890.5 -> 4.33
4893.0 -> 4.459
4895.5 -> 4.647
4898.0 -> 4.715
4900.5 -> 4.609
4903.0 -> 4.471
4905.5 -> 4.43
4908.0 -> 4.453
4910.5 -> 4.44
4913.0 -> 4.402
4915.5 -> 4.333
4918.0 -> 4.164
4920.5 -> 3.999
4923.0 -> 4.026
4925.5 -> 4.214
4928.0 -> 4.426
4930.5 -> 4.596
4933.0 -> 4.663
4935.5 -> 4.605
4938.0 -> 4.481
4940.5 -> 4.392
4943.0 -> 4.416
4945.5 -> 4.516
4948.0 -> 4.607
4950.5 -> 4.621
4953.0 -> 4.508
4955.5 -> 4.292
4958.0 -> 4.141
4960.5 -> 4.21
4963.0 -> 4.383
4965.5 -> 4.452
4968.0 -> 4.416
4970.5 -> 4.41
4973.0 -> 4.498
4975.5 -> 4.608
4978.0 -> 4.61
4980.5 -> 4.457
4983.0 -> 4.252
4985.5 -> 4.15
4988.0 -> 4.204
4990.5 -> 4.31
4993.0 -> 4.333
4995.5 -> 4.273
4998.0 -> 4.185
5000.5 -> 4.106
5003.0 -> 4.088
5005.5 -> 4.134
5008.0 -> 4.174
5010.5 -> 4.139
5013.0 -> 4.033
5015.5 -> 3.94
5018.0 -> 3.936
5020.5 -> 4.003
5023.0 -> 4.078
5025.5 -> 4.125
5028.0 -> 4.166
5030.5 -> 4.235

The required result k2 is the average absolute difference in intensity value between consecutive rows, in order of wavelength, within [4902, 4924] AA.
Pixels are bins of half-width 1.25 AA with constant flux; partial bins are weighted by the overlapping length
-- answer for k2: 0.07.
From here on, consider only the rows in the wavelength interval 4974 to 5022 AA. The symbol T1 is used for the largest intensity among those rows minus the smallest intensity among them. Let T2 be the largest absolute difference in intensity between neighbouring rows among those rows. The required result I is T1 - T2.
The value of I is 0.469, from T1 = 0.67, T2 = 0.205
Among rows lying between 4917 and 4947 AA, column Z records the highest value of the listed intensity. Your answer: 4.663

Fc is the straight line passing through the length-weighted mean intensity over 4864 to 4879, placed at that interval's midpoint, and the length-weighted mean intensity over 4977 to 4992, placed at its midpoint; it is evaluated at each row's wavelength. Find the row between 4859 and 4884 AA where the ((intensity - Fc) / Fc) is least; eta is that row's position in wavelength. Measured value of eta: 4863.0 AA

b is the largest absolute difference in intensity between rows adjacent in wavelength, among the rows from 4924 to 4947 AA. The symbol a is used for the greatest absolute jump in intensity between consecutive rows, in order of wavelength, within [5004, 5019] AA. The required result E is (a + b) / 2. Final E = 0.159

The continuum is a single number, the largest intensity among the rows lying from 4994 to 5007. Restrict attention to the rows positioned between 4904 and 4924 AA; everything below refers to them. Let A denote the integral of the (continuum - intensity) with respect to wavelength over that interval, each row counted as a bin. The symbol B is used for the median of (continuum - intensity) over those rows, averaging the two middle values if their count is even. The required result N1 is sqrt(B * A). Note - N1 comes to 0.2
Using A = -0.3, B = -0.09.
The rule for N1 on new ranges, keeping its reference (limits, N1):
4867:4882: 0.0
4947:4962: 0.5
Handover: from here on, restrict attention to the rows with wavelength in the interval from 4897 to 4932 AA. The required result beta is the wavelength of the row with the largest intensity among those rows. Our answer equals 4898.0 AA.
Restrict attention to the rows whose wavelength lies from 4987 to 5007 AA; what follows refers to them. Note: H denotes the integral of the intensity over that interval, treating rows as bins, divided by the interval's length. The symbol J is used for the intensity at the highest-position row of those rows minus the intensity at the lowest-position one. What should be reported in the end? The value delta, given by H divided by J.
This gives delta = -60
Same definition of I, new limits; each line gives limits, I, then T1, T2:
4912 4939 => 0.452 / 0.66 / 0.212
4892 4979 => 0.500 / 0.72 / 0.216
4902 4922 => 0.303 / 0.47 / 0.169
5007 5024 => 0.132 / 0.24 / 0.106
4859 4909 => 0.478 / 0.67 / 0.188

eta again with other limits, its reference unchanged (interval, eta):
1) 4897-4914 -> 4913.0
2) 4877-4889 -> 4888.0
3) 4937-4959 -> 4958.0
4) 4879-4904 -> 4888.0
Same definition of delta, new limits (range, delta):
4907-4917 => -37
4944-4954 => -570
